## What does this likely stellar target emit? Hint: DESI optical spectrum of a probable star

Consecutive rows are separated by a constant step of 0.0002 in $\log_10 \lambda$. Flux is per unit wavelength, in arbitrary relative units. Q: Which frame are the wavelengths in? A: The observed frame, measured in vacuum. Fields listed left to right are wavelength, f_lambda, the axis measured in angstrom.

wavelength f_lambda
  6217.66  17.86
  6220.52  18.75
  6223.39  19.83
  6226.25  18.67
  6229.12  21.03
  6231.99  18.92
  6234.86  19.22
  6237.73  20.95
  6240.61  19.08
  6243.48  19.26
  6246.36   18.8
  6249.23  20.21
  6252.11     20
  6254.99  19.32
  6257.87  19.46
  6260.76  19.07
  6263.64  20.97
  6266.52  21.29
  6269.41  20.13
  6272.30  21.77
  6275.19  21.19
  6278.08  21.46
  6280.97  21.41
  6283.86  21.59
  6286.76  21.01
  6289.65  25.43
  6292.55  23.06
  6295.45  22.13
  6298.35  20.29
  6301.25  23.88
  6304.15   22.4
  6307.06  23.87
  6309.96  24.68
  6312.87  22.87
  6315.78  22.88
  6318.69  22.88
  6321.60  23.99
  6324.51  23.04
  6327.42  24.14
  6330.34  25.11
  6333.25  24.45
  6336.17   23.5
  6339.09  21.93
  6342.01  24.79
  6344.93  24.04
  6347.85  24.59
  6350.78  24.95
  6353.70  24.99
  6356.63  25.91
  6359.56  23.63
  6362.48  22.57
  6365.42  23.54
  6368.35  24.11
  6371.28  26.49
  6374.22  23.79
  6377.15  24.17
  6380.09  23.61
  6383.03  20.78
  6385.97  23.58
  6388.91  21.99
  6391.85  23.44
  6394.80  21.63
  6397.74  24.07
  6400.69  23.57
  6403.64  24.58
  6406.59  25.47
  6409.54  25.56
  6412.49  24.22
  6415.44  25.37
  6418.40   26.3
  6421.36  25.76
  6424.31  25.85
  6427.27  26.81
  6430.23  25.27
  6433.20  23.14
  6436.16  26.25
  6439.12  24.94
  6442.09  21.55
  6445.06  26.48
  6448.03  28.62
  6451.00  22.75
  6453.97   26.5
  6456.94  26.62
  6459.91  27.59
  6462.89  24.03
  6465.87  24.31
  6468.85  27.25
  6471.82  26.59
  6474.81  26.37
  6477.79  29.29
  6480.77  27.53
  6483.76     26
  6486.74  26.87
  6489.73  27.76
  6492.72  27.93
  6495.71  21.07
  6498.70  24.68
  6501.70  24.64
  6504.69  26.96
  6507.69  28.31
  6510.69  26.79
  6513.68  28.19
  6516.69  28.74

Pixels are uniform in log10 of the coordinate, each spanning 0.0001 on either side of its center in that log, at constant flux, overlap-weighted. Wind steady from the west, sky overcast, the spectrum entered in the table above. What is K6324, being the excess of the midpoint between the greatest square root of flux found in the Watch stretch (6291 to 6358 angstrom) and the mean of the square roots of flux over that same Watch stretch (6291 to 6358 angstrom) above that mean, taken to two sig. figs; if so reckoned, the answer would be 0.11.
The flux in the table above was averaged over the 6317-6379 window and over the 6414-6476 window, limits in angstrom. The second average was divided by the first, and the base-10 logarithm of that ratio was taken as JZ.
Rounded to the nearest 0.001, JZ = 0.026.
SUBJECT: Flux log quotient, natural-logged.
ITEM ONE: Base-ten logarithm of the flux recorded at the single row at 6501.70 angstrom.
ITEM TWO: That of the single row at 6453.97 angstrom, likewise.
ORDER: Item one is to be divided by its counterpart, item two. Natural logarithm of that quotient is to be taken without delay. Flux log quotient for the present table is -0.022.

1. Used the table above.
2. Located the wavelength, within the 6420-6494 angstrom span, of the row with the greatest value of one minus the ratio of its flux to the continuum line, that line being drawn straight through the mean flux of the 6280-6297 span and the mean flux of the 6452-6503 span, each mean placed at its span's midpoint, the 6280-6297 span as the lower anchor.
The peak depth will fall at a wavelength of 6442.09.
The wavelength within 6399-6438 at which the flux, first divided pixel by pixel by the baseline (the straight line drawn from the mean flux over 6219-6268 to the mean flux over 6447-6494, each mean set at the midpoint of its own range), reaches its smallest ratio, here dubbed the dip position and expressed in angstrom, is 6433.20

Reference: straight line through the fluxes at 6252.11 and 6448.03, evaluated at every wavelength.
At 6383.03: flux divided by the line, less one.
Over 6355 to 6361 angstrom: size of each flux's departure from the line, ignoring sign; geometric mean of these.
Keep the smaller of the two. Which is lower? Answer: -0.19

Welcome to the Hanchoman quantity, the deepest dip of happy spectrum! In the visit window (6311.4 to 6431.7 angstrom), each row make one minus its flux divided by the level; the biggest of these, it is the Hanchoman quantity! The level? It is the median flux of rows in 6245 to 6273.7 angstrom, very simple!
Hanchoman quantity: -0.036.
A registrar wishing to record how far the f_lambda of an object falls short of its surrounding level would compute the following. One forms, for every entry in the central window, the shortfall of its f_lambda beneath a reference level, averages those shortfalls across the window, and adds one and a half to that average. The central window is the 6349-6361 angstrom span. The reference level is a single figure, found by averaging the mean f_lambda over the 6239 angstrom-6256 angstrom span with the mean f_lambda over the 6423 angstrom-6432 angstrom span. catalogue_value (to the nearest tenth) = -0.7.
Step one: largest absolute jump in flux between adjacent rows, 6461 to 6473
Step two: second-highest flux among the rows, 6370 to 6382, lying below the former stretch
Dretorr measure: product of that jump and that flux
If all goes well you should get 71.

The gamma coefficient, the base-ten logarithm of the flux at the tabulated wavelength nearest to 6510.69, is 1.43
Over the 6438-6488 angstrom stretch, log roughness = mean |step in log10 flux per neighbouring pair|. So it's 0.038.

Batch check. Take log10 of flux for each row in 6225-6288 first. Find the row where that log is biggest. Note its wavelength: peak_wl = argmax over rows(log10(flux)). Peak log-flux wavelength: 6272.30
